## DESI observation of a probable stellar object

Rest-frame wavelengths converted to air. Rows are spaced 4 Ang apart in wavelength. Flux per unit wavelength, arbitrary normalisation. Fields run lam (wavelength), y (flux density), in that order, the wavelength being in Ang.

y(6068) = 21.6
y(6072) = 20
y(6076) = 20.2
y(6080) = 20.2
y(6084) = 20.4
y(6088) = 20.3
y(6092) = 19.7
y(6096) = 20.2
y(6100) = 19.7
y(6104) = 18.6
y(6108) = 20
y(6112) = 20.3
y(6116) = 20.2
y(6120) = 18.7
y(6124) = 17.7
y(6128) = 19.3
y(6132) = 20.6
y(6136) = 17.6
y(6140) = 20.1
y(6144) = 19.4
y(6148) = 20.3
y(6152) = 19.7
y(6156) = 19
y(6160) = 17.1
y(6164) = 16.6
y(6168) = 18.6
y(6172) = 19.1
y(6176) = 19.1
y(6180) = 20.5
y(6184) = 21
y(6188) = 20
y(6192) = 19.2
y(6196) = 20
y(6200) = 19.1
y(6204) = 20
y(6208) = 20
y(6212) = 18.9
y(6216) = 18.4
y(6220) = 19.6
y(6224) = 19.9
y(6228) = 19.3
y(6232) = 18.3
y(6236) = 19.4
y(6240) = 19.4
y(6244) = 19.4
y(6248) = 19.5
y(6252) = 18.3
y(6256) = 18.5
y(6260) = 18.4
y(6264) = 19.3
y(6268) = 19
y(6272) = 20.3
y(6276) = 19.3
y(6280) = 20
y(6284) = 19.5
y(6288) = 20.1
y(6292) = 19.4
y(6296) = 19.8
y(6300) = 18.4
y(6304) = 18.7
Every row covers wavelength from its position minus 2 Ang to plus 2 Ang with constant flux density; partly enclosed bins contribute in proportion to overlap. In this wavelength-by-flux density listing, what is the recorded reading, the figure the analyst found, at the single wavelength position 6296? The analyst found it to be 19.8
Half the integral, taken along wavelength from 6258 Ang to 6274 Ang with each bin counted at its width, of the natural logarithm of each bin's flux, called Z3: 23.7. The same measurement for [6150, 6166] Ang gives 23.1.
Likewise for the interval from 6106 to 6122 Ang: 23.9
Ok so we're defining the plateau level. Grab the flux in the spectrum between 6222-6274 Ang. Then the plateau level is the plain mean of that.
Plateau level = 19.2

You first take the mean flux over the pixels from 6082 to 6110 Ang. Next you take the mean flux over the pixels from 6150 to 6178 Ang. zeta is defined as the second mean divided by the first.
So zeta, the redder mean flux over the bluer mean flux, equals 0.93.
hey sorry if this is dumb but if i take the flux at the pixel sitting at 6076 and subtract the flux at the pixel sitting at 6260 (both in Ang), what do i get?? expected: 1.8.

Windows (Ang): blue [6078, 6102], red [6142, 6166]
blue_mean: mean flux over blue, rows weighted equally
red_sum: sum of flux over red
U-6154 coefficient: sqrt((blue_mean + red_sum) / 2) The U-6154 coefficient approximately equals 8.13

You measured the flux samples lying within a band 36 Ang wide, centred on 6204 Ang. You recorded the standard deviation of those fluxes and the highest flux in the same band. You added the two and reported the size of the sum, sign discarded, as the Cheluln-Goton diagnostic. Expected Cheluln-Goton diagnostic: 20.6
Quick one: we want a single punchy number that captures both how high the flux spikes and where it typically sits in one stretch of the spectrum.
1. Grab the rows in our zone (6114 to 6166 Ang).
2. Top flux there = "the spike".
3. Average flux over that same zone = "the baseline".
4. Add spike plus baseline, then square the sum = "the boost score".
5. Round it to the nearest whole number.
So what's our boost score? 1564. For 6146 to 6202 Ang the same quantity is 1619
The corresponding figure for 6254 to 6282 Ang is 1565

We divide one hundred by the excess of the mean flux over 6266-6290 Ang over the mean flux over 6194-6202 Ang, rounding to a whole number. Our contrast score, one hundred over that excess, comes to 667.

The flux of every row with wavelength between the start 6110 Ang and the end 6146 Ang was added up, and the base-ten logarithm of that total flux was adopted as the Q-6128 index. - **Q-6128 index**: 2.24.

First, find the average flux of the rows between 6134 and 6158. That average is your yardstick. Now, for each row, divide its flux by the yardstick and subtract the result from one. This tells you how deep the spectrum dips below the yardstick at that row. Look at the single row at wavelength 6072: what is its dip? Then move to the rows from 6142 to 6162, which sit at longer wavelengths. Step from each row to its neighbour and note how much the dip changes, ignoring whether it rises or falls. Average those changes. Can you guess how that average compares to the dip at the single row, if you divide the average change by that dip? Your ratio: -1.6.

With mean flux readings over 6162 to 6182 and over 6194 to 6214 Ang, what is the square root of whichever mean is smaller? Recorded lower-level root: 4.33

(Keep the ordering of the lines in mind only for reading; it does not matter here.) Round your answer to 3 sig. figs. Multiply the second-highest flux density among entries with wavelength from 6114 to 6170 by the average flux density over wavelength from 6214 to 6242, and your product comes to 389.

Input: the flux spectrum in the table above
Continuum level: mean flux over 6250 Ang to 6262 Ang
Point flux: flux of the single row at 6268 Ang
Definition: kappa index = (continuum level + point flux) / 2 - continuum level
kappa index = 0.30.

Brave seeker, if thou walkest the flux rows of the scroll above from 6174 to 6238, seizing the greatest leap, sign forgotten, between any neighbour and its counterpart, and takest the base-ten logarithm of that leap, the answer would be 0.15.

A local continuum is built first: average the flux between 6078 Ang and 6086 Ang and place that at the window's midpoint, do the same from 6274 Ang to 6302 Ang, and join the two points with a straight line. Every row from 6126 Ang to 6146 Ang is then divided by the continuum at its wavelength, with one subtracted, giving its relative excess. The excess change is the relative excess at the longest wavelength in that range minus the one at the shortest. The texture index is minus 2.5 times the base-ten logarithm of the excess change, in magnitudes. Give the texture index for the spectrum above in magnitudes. 5.2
